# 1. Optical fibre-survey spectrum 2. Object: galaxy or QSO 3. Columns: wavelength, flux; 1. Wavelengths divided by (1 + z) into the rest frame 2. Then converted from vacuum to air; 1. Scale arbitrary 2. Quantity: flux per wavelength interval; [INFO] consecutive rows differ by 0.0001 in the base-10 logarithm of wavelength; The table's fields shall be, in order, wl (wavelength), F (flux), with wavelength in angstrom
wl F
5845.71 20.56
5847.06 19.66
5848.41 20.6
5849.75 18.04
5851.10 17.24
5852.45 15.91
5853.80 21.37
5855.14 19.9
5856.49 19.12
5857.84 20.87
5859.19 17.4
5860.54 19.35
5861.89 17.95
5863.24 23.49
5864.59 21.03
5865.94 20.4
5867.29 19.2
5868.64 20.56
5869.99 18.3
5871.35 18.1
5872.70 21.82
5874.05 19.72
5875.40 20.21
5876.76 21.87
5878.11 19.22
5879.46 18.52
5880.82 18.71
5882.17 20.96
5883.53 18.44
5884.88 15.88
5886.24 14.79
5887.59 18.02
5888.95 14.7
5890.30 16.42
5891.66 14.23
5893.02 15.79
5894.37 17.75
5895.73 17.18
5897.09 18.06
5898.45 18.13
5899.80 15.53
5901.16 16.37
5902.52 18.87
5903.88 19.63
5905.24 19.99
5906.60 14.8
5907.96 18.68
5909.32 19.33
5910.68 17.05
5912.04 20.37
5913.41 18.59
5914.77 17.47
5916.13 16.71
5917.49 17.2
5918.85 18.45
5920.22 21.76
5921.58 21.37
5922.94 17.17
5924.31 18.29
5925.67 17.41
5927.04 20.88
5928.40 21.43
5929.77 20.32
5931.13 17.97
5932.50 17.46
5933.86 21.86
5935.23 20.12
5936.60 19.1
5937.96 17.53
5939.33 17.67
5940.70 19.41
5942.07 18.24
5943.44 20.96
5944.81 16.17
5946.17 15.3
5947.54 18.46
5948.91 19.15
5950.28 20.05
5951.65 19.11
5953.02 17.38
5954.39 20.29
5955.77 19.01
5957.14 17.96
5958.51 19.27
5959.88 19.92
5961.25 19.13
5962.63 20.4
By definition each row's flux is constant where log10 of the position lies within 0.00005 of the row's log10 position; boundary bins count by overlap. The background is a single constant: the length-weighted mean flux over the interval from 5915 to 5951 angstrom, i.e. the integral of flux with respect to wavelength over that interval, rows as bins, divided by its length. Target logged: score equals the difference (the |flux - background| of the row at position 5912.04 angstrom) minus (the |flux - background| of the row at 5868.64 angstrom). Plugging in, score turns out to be -0.19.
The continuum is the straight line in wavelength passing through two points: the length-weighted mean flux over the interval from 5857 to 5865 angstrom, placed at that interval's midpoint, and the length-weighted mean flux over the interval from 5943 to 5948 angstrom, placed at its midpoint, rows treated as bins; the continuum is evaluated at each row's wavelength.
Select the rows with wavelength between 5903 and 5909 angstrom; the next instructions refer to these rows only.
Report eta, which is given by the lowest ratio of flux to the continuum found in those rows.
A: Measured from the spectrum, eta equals 0.79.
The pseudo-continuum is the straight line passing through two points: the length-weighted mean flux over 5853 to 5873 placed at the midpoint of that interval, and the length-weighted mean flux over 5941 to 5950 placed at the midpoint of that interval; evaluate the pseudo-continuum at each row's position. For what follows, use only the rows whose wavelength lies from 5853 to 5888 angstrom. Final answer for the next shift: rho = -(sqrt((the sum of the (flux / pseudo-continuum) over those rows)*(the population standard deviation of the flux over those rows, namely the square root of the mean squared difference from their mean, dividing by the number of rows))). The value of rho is -6.91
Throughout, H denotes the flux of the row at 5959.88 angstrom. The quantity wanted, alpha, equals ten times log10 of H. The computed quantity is 13.0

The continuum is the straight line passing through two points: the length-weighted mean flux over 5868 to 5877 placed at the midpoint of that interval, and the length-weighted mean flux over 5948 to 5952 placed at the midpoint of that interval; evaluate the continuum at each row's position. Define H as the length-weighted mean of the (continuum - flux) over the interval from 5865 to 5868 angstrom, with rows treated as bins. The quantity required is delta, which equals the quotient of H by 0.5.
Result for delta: 0.2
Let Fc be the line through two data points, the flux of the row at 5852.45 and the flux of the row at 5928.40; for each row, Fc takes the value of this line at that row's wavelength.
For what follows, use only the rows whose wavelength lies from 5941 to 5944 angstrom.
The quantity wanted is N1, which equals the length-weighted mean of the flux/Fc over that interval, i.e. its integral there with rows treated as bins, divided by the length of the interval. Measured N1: 0.87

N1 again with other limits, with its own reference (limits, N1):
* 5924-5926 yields 0.84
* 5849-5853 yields 1.09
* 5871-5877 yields 1.16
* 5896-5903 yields 0.90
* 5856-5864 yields 1.20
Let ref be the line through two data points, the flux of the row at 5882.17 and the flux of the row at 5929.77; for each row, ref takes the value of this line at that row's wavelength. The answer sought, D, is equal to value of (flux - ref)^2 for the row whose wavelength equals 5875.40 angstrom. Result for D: 0.7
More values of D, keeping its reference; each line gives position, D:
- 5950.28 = 0.0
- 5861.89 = 10.8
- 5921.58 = 0.9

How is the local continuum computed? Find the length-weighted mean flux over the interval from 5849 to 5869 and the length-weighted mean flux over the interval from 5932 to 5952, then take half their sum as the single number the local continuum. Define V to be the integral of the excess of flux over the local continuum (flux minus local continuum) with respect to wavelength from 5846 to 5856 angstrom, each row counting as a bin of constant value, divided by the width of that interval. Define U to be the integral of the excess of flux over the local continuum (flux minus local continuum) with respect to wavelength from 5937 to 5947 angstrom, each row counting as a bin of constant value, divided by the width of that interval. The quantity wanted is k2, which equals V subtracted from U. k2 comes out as -1.1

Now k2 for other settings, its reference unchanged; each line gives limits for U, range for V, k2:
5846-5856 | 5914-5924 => 0.4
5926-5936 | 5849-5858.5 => 1.0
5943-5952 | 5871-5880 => -1.6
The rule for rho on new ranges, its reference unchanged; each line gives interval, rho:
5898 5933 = -6.78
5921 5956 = -6.68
